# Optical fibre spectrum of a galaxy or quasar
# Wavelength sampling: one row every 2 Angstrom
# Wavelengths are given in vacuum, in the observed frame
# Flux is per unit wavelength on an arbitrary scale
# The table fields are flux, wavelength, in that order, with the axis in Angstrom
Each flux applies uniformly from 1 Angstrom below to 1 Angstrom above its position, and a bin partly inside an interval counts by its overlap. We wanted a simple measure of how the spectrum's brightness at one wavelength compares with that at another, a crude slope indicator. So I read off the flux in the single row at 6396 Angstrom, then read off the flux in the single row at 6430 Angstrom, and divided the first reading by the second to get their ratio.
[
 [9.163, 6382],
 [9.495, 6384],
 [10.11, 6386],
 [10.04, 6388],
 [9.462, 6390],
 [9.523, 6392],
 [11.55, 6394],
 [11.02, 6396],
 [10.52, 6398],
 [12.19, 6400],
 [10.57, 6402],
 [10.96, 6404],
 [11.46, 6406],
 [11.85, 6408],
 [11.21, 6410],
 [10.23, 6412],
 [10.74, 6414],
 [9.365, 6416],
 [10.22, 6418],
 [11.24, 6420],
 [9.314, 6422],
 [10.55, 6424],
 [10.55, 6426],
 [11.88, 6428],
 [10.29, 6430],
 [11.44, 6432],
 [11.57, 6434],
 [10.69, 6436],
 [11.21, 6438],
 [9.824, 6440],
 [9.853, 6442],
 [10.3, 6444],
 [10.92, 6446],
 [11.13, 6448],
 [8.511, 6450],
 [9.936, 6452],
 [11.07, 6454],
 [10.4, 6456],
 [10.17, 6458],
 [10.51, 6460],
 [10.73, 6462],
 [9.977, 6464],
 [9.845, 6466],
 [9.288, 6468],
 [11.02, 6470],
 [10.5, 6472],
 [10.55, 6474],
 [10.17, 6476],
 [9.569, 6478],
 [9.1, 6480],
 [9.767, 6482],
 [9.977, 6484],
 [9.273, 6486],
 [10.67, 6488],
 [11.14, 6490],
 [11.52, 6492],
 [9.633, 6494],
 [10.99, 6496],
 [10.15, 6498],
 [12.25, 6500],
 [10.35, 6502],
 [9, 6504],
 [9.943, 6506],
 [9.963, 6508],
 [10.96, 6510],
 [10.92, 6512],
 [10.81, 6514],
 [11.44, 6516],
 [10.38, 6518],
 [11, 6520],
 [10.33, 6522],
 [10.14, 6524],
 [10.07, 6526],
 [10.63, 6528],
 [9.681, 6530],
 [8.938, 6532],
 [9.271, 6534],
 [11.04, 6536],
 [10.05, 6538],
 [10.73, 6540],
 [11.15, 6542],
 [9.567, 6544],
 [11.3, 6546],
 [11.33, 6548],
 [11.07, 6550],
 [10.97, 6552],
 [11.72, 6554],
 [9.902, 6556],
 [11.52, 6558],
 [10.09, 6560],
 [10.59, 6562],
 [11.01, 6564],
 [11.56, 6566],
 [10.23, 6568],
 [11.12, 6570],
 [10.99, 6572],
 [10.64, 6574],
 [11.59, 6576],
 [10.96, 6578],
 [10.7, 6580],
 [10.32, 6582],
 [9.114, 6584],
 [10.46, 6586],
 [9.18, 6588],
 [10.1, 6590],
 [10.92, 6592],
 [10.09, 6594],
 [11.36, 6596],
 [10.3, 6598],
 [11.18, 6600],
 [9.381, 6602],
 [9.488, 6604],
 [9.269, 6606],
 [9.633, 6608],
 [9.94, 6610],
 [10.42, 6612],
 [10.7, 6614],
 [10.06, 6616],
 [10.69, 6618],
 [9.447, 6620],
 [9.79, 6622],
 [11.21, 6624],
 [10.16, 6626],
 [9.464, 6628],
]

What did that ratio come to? 1.07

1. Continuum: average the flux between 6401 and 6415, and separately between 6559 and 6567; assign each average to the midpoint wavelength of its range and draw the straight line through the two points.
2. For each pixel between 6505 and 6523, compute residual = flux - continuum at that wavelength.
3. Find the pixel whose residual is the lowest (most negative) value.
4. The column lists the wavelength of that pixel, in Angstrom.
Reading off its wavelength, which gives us 6506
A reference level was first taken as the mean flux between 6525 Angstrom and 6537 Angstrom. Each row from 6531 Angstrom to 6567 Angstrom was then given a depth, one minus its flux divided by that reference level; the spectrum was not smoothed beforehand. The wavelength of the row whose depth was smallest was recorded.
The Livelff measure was 6554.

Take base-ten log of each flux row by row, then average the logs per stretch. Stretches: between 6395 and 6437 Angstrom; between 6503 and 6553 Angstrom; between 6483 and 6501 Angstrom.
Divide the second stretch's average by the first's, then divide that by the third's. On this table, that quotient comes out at 0.960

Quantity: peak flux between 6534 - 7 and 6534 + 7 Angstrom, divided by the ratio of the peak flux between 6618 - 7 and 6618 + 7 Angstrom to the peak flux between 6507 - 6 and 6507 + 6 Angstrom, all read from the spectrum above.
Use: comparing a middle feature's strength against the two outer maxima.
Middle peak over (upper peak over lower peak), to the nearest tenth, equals 10.8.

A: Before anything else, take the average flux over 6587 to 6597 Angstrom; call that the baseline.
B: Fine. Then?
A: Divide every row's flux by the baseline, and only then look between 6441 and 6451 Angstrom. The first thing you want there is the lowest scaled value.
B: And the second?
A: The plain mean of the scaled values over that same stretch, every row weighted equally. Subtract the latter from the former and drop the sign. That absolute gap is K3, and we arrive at 0.158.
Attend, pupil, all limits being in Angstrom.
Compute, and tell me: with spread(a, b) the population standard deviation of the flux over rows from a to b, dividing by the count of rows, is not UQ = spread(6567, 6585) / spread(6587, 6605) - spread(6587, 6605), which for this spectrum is 0.13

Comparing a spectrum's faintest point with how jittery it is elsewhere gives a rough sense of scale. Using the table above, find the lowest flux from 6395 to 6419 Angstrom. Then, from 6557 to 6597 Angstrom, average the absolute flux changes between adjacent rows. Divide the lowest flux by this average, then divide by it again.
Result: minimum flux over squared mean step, 14.1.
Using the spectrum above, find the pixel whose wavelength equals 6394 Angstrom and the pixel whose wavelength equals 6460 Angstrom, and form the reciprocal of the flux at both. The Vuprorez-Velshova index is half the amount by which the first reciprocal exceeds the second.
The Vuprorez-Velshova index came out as -0.004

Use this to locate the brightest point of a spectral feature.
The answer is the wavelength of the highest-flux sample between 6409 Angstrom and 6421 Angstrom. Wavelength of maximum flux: 6420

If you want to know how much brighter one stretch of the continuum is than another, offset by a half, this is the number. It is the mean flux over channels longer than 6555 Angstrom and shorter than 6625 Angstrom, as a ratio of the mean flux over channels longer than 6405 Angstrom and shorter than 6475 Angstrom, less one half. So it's 0.488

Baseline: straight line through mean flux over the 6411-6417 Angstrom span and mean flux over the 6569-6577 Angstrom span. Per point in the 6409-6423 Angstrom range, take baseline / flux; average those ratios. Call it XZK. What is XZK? 0.99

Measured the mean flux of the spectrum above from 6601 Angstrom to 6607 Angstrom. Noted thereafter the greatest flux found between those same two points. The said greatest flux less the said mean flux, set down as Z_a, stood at 0.11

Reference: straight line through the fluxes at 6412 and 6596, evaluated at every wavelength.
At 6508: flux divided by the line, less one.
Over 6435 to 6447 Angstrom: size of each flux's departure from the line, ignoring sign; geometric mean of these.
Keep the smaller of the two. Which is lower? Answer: -0.08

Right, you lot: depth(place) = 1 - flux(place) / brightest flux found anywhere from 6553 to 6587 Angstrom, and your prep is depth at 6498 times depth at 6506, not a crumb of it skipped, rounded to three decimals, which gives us 0.020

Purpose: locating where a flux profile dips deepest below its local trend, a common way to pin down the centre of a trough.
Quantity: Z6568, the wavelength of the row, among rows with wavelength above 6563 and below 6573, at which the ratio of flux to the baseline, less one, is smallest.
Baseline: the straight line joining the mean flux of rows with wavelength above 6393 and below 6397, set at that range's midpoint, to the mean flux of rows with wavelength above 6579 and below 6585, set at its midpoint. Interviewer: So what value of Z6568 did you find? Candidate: 6568 Angstrom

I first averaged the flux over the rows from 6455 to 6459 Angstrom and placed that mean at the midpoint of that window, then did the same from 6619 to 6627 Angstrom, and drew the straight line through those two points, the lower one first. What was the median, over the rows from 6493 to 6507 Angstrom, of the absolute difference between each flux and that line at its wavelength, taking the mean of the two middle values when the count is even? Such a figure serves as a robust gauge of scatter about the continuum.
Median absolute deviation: 0.622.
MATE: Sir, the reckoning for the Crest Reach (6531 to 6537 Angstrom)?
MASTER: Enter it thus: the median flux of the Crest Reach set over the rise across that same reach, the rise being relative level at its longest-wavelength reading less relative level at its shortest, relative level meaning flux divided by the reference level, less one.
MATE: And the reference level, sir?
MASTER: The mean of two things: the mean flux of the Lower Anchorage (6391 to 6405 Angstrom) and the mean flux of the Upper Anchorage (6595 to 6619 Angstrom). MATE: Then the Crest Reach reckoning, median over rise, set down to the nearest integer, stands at 47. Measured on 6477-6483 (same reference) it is 510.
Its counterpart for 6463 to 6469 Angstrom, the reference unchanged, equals -151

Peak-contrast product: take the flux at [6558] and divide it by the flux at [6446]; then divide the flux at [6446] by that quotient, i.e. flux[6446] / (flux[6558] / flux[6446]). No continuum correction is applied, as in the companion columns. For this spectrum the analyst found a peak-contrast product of 10.4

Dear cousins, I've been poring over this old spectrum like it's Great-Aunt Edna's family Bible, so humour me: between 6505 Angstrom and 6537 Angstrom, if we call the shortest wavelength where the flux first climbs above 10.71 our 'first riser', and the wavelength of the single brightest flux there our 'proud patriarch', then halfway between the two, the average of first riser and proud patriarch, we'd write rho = 6513 Angstrom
